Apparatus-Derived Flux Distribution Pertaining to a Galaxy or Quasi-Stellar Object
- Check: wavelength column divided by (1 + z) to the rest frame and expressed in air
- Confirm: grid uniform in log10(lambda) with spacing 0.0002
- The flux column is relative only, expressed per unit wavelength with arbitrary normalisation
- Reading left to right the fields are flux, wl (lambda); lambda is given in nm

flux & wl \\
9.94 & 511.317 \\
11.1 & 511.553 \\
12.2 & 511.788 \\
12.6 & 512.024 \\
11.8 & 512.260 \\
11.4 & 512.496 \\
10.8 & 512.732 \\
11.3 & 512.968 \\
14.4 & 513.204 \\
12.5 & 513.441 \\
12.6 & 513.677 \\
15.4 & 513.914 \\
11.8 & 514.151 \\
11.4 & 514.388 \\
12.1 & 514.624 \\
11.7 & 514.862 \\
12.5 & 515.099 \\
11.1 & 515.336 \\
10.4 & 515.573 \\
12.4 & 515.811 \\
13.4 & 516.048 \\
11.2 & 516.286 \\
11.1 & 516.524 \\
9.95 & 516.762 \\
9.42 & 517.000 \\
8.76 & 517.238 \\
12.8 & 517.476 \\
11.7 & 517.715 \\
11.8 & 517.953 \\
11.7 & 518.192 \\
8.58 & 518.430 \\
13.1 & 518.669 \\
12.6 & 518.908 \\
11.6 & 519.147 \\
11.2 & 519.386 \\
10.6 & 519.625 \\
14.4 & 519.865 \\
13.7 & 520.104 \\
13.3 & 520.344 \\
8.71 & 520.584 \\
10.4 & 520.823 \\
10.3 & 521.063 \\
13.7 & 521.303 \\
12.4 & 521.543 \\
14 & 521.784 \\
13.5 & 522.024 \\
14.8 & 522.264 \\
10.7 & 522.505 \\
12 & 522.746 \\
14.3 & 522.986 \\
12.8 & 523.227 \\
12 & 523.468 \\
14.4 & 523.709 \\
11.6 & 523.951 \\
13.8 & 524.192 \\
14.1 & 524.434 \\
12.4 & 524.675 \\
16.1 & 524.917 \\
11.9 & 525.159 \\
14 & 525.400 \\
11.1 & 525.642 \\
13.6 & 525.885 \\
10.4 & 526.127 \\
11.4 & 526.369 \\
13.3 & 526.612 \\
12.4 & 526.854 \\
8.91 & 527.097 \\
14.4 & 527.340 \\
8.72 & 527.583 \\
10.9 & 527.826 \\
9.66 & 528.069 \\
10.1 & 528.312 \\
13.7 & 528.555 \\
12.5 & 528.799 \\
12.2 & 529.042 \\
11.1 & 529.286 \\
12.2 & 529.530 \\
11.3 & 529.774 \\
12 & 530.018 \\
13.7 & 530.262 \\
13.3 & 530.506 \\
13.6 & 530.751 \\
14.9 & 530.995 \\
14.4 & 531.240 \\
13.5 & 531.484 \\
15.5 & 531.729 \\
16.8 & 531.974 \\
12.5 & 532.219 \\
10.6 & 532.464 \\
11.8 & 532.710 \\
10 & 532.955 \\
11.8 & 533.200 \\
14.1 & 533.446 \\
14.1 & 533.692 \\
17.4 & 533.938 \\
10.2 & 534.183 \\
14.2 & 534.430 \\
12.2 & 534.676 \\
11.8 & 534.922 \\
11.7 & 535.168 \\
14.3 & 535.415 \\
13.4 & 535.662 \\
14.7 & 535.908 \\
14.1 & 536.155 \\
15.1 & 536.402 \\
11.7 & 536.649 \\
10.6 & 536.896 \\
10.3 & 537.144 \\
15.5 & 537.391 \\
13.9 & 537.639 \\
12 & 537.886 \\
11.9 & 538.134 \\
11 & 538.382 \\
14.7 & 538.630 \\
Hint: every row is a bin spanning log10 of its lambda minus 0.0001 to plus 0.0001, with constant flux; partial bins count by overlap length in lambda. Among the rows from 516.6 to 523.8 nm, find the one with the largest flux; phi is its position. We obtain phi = 522.264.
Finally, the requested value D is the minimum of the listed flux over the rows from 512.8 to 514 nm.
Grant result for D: 11.3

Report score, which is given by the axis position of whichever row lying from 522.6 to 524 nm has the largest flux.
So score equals 523.709 nm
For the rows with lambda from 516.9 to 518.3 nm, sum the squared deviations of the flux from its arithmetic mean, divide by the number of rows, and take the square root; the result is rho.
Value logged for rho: 1.4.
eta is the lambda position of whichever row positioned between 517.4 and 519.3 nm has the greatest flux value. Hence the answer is 518.669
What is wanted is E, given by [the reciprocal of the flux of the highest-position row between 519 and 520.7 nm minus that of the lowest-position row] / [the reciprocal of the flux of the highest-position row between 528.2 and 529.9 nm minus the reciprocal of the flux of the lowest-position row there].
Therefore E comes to -2.7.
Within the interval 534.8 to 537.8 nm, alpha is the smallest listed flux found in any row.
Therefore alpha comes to 10.3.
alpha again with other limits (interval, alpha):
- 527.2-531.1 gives 8.72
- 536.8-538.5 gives 10.3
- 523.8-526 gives 11.1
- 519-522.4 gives 8.71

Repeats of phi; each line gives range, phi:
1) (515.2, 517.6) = 516.048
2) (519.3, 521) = 519.865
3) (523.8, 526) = 524.917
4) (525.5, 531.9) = 531.729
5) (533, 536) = 533.938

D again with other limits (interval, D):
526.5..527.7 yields 8.72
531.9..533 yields 10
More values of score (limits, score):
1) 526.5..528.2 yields 527.340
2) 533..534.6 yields 533.938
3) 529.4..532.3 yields 531.974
